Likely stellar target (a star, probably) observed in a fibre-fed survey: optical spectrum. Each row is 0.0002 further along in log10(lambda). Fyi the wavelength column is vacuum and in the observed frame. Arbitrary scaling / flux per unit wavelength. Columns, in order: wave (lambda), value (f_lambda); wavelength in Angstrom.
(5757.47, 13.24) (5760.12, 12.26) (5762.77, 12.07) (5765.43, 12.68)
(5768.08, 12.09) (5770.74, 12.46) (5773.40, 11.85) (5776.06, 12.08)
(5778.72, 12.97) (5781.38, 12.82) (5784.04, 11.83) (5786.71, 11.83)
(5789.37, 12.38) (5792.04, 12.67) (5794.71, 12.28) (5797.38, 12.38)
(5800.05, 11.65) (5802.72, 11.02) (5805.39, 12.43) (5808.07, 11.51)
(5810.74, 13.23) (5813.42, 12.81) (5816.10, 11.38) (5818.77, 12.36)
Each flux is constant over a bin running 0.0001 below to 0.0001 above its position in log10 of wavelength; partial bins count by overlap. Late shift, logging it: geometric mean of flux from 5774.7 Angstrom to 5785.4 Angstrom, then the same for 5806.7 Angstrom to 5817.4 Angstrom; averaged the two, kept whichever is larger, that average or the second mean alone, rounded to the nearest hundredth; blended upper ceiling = 12.31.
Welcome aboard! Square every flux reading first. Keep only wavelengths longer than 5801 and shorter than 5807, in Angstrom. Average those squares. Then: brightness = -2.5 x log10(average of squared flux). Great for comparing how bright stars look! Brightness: -5.35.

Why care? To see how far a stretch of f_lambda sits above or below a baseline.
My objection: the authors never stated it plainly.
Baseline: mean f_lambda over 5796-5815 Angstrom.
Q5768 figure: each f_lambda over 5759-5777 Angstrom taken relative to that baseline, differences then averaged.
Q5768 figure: 0.1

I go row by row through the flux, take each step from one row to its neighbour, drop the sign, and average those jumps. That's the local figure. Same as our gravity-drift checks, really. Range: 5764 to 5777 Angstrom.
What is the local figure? 0.45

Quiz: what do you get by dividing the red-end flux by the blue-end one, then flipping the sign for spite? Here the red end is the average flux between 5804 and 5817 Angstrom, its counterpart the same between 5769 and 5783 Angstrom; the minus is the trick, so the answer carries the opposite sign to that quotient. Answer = -0.99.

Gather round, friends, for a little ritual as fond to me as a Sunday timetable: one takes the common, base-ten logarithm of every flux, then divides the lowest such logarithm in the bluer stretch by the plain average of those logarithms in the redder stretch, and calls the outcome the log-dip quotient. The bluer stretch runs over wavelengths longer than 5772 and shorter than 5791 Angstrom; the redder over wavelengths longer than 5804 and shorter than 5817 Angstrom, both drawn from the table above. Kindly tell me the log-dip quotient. 0.99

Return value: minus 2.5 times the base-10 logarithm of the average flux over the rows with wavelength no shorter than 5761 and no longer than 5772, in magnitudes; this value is -2.73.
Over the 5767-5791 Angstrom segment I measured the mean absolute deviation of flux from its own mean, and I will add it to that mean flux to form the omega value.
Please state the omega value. 12.6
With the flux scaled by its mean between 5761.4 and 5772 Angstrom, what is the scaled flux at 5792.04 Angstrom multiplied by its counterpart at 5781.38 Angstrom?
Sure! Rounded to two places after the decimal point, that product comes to 1.07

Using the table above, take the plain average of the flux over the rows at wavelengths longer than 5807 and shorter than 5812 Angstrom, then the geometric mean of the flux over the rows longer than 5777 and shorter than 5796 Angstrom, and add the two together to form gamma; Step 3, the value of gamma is 24.8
